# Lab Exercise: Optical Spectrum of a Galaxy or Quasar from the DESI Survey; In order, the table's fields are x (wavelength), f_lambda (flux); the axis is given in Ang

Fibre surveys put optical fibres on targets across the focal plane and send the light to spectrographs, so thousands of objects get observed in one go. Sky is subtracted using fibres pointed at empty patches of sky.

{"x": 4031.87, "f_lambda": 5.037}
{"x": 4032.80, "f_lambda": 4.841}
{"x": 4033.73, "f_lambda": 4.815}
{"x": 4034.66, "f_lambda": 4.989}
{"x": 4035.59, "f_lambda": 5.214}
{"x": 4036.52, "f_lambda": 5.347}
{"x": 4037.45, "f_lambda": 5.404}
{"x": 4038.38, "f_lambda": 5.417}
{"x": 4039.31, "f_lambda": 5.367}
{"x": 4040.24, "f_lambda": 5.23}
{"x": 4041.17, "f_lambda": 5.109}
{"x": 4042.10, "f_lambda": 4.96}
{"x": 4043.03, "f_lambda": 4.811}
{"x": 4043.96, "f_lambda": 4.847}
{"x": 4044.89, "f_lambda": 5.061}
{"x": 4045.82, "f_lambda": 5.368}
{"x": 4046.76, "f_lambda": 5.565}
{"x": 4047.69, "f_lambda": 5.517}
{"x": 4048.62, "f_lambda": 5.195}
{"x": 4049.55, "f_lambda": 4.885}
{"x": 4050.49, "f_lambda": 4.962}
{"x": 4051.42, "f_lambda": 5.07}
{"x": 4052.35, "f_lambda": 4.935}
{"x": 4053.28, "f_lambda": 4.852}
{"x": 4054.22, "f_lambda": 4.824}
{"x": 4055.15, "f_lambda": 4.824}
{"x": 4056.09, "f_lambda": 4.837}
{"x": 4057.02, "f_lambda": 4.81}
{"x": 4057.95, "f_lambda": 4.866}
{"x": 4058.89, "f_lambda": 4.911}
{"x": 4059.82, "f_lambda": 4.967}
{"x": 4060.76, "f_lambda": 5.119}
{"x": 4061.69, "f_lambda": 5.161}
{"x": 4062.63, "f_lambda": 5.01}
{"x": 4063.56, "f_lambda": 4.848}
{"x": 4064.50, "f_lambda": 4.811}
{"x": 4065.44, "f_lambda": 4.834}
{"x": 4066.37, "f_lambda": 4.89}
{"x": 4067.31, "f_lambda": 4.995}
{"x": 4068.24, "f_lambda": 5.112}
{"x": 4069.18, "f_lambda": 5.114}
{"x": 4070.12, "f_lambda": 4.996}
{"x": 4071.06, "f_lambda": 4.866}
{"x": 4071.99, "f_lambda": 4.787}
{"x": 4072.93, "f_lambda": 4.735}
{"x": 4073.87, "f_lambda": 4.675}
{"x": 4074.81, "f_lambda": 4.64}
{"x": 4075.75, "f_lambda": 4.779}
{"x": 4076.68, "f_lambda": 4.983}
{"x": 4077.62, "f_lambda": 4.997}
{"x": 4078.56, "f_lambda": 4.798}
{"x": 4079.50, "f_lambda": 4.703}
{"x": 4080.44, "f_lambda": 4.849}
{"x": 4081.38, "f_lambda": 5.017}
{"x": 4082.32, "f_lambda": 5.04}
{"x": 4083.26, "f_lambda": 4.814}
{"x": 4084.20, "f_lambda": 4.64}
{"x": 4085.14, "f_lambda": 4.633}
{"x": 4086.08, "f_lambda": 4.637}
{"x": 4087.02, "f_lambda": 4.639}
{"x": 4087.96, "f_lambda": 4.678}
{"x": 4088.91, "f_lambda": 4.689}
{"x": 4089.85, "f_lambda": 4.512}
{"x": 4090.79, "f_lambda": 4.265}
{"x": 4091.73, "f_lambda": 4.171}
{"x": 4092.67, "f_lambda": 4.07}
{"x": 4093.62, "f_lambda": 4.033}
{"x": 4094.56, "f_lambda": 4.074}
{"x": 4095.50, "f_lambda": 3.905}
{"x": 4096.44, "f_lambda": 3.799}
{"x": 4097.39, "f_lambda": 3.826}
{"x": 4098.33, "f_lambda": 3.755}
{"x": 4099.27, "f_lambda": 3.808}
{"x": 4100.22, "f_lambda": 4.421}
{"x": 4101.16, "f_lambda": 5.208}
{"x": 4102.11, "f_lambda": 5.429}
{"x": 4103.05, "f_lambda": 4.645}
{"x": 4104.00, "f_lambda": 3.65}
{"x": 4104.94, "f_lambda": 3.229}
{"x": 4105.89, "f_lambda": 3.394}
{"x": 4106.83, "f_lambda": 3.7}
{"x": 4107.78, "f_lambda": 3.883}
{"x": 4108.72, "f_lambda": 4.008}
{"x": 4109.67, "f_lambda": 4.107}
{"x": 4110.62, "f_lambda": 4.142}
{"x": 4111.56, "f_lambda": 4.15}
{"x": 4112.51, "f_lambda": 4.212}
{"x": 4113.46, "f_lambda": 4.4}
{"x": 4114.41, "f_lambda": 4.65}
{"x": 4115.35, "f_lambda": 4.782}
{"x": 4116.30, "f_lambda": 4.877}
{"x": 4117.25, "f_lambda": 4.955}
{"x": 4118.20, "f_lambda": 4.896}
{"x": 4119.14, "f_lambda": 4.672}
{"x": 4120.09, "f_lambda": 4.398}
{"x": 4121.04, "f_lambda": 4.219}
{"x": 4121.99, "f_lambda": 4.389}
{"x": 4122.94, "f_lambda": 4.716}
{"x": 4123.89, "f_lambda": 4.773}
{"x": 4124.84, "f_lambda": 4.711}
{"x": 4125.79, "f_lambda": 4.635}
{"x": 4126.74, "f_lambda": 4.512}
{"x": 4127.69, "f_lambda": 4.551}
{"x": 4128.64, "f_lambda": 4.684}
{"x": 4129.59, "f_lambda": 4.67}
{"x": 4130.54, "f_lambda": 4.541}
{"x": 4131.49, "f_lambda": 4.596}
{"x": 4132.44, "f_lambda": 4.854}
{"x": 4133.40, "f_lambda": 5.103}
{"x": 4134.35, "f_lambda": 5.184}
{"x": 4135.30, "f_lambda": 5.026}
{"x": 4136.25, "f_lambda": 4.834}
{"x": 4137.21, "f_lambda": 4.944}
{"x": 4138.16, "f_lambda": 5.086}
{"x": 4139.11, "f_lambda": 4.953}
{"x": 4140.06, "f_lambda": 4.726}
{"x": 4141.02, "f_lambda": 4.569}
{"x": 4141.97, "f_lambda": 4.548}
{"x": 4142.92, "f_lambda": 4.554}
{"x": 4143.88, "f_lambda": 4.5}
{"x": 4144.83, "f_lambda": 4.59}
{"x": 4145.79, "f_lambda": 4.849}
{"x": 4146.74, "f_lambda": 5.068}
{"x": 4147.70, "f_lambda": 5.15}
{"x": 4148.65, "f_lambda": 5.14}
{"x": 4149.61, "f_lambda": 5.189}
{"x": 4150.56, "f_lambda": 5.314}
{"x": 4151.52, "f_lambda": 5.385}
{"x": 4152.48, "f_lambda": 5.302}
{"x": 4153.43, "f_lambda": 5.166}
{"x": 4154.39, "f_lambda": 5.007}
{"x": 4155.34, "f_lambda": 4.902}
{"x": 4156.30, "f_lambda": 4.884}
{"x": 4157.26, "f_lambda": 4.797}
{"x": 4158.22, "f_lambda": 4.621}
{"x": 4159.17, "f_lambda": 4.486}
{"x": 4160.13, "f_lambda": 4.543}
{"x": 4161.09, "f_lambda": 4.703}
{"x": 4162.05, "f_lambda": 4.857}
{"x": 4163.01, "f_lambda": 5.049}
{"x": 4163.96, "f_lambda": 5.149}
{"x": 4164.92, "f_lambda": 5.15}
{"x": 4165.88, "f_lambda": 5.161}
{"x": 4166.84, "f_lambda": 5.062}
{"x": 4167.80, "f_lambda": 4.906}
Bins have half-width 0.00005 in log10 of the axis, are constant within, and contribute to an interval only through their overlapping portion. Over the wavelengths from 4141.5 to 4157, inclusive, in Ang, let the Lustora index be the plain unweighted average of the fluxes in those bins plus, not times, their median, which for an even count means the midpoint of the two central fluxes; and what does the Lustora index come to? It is 10.0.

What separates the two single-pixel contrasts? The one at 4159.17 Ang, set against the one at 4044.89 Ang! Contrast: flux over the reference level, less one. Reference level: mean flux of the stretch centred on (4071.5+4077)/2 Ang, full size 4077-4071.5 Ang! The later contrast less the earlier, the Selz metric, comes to -0.12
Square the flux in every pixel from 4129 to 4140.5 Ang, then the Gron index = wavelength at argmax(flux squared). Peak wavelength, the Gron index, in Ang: 4134.35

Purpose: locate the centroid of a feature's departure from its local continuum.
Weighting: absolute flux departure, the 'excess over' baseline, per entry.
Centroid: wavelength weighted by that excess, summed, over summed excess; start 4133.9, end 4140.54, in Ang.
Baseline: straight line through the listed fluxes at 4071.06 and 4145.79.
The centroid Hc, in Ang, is 4136.7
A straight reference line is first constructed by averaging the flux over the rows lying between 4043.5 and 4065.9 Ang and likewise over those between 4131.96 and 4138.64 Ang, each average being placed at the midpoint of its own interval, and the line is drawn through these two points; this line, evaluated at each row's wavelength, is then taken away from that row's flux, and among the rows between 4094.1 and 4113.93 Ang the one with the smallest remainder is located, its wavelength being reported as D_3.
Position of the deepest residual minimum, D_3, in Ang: 4104.94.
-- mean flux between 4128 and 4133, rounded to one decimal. 4.7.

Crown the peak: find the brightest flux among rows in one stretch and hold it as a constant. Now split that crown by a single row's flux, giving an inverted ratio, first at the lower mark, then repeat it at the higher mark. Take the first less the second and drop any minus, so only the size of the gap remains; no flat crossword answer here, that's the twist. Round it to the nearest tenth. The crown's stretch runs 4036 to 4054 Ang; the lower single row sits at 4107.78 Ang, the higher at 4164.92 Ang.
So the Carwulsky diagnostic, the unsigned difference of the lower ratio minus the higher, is 0.4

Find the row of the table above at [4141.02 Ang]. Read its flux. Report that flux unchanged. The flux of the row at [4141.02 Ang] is 4.569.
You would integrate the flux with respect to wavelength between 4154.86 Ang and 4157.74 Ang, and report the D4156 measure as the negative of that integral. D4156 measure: -14.0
